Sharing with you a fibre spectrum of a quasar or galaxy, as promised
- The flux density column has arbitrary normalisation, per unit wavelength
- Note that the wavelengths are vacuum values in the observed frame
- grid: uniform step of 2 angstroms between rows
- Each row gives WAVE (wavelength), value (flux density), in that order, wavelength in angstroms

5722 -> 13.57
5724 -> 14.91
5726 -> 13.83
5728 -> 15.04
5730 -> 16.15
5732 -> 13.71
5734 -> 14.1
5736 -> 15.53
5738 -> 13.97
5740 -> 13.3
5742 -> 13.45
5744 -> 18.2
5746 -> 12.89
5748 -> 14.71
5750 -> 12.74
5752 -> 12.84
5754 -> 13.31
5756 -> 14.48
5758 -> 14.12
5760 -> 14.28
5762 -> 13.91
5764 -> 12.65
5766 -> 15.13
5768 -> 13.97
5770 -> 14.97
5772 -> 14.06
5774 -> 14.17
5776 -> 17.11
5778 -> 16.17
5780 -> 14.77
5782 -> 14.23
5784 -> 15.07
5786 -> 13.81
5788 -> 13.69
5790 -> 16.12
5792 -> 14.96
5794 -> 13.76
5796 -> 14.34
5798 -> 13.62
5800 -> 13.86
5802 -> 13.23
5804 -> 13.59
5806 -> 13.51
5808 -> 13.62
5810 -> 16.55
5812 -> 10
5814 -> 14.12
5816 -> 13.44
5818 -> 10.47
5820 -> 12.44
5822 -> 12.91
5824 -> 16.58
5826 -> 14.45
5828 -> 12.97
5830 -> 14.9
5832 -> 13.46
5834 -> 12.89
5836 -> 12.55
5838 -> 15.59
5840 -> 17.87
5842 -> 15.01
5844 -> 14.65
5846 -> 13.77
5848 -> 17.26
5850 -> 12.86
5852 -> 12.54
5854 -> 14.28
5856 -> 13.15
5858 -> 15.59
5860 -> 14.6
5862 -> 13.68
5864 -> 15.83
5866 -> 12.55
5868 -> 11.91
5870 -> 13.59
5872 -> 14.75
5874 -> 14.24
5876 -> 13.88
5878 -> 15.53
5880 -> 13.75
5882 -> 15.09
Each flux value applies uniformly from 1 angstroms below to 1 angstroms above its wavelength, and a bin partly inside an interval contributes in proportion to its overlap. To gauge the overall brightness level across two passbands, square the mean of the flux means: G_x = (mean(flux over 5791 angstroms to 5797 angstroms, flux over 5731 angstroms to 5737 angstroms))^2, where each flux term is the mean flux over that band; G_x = 207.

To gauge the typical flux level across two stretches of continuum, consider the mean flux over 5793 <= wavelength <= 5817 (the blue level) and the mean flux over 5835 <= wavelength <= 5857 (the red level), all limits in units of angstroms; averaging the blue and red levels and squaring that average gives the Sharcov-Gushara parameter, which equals 198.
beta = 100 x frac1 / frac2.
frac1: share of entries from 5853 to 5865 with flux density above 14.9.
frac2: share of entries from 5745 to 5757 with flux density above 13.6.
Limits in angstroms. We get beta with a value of 100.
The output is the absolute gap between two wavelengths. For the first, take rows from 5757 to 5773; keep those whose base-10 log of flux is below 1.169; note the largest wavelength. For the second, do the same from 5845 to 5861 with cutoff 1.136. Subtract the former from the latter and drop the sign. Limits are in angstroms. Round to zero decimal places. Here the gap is 84 angstroms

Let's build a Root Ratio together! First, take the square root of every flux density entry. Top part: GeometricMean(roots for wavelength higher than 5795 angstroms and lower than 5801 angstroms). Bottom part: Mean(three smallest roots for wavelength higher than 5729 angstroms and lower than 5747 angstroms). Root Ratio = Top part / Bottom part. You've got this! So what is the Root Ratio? 1.03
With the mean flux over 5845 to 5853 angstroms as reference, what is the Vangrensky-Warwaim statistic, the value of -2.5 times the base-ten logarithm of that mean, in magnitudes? -2.87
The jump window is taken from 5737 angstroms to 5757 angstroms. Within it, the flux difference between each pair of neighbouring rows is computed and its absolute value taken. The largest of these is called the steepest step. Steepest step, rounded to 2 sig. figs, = 5.3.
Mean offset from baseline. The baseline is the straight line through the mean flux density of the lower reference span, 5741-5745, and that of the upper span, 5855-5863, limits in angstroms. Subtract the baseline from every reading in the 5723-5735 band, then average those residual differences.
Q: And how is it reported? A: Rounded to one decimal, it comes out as -1.4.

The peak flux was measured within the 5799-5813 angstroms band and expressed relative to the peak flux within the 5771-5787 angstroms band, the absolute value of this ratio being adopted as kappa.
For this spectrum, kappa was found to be 0.97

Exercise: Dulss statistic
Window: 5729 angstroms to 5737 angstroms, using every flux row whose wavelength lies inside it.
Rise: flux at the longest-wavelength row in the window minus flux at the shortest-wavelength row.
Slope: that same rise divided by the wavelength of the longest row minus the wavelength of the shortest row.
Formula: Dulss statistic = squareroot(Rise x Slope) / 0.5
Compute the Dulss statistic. 0.51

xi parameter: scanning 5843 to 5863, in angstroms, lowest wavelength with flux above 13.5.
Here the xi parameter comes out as 5844 angstroms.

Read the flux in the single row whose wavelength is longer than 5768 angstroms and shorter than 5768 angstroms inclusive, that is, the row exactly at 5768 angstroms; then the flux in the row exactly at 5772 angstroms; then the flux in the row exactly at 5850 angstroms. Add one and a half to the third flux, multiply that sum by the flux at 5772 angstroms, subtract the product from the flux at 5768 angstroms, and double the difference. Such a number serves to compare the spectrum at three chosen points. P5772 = -376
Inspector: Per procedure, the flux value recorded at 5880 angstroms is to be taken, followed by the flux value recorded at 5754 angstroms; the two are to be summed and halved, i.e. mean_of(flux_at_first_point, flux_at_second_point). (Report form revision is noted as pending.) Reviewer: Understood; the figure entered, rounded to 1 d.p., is 13.5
